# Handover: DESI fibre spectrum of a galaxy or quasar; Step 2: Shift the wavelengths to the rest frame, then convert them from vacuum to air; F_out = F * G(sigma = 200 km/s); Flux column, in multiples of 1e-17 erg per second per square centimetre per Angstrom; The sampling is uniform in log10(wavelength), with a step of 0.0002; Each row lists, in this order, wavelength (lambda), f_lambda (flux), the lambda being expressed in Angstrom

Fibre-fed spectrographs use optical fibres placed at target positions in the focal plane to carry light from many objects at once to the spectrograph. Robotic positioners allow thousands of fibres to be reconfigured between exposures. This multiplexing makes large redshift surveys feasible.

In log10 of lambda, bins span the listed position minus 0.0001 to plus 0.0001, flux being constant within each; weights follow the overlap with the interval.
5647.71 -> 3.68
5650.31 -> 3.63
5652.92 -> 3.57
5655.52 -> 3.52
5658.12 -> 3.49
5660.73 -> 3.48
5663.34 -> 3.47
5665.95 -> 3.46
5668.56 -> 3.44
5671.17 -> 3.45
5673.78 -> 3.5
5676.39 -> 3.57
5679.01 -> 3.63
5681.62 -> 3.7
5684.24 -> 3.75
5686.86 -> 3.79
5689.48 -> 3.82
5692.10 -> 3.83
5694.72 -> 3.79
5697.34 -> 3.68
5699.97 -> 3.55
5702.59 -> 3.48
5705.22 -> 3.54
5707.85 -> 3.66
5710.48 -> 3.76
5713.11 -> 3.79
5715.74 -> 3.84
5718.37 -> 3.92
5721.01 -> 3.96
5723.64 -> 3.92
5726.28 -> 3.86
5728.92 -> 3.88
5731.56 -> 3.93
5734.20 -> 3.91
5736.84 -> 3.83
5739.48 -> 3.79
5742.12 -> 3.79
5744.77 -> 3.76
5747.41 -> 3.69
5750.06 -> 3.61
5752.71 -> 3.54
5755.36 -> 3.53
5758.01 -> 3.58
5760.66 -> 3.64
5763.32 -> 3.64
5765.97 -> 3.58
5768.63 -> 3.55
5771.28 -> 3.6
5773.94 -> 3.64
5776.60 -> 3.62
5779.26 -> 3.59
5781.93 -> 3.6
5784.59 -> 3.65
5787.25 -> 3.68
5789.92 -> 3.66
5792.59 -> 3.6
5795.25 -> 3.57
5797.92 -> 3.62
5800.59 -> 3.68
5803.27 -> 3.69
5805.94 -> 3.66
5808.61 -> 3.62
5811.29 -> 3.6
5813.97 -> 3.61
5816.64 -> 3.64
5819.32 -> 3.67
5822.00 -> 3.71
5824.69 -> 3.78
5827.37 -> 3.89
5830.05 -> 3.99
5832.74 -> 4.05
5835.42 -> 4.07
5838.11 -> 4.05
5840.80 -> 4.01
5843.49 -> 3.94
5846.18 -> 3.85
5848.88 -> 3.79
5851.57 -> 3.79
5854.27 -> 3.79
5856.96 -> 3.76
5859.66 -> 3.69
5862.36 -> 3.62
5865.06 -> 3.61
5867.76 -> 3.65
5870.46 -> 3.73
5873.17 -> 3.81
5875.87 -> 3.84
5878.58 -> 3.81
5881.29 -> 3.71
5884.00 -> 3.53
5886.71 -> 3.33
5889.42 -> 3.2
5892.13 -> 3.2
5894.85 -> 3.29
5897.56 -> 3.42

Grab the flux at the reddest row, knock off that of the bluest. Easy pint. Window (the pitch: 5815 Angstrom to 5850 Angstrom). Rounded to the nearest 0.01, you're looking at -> 0.15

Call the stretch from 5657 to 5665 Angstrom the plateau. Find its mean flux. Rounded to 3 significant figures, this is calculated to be 3.48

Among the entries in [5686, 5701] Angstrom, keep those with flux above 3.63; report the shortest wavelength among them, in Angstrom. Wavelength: 5686.86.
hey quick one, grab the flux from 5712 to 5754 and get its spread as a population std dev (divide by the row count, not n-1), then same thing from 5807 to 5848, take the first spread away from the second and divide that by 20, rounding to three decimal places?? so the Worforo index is 0.003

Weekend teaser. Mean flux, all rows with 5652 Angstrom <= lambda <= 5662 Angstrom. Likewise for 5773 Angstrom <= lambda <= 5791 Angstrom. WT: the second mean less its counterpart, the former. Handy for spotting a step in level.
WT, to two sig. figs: 0.12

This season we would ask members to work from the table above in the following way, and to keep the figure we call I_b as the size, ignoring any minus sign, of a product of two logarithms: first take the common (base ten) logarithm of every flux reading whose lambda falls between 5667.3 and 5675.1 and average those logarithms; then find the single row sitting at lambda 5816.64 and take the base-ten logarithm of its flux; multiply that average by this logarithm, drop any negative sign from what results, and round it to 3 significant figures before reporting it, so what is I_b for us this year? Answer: 0.303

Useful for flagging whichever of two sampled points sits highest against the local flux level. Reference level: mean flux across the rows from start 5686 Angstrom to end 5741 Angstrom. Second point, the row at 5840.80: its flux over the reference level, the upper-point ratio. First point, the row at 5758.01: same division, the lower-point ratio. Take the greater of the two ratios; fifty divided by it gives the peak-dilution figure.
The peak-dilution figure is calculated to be 47.2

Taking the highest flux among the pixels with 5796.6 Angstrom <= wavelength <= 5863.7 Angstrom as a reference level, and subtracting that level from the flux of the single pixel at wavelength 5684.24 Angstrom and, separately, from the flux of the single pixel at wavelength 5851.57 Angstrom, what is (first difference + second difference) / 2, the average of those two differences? -0.30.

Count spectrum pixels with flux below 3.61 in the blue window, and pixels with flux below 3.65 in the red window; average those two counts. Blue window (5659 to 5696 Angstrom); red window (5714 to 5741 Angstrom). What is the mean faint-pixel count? 3.5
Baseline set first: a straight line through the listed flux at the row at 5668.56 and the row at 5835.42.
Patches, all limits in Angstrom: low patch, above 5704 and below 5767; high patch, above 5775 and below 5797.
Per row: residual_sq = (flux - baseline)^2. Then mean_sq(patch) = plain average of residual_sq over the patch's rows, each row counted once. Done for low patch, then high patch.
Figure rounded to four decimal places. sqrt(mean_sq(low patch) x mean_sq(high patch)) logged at 0.0506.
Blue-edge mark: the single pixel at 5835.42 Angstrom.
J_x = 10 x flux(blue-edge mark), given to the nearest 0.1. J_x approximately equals 40.7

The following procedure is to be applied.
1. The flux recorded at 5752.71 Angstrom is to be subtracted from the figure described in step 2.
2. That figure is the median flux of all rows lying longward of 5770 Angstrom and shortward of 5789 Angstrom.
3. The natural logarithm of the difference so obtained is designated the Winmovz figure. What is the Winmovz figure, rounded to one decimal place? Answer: -2.5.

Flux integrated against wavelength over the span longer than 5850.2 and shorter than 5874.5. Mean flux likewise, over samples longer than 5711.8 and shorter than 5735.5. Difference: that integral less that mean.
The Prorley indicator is 86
